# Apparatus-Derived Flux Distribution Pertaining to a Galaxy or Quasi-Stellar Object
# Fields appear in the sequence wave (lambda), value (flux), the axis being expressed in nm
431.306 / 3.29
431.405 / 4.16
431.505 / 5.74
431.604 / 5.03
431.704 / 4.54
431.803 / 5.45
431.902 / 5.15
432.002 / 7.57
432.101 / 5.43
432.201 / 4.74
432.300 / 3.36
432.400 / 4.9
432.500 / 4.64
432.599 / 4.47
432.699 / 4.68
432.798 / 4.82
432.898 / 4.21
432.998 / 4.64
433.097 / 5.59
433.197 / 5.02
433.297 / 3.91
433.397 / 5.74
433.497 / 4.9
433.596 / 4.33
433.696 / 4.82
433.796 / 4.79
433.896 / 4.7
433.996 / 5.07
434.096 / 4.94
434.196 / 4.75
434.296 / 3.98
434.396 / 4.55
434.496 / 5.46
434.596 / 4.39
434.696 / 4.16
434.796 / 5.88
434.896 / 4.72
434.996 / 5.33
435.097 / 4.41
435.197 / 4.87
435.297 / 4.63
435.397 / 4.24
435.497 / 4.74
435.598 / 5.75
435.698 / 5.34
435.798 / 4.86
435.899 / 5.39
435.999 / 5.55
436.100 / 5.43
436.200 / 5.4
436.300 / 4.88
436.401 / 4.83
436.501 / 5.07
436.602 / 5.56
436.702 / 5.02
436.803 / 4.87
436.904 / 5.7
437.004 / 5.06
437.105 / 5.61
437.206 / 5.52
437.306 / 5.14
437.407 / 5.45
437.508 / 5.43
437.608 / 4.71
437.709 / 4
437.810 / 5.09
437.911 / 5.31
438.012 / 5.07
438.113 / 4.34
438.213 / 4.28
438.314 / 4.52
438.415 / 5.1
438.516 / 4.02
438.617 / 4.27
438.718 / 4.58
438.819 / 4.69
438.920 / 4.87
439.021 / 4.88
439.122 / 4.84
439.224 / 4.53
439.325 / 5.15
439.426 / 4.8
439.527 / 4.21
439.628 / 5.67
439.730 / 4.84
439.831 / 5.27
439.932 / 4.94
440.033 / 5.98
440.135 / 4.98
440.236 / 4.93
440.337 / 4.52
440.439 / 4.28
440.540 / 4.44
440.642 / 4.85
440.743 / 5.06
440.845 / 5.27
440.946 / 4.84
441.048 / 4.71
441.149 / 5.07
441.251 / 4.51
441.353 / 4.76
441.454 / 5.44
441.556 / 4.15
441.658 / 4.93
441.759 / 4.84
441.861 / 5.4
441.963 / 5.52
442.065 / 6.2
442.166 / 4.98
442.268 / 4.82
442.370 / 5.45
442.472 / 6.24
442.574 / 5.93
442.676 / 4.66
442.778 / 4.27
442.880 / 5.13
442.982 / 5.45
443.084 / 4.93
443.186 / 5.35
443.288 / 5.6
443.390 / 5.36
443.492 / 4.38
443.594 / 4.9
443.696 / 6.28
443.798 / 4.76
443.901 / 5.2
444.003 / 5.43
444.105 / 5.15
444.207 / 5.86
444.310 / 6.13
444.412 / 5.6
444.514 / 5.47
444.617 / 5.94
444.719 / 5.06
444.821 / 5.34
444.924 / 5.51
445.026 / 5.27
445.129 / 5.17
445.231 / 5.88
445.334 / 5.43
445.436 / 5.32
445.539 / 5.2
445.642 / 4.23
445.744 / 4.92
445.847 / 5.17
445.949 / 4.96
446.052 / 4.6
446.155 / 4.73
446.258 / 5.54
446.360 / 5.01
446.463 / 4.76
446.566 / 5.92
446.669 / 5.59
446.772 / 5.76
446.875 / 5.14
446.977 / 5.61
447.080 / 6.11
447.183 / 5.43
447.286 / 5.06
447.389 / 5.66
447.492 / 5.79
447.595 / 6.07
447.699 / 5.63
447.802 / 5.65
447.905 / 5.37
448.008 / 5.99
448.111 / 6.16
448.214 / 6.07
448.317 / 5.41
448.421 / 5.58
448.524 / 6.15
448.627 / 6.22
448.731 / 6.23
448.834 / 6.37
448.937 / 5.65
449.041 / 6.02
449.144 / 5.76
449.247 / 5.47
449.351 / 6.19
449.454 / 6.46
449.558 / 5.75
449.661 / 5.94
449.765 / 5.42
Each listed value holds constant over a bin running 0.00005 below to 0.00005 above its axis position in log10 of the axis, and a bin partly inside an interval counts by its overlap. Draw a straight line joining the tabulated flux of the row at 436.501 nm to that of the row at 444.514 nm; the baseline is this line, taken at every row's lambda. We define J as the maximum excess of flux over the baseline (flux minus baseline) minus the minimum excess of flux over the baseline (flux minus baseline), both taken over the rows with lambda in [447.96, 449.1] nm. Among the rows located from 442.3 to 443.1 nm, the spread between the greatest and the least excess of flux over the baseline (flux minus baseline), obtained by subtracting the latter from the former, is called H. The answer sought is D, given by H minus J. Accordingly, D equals 1.05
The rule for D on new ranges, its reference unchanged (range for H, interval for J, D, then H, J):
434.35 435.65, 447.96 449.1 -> 0.78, 1.72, 0.93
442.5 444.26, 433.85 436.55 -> 0.09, 1.96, 1.88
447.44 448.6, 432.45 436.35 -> -1.12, 0.78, 1.90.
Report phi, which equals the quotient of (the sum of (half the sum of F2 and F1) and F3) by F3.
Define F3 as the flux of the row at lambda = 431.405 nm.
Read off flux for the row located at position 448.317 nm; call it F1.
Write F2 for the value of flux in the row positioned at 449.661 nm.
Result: 2.36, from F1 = 5.41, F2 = 5.94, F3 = 4.16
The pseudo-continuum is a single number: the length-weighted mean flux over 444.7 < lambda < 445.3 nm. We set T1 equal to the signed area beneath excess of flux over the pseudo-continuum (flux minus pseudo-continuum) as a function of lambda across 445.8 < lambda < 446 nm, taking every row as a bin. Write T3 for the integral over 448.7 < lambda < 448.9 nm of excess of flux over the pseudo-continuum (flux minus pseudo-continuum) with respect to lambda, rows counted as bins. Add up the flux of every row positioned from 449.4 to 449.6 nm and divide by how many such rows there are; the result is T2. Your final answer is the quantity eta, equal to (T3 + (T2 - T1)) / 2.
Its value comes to 3.17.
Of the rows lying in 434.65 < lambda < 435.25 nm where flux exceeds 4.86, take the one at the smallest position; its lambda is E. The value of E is 434.796 nm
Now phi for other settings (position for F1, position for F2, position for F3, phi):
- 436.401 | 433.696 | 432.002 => 1.64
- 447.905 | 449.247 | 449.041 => 1.90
